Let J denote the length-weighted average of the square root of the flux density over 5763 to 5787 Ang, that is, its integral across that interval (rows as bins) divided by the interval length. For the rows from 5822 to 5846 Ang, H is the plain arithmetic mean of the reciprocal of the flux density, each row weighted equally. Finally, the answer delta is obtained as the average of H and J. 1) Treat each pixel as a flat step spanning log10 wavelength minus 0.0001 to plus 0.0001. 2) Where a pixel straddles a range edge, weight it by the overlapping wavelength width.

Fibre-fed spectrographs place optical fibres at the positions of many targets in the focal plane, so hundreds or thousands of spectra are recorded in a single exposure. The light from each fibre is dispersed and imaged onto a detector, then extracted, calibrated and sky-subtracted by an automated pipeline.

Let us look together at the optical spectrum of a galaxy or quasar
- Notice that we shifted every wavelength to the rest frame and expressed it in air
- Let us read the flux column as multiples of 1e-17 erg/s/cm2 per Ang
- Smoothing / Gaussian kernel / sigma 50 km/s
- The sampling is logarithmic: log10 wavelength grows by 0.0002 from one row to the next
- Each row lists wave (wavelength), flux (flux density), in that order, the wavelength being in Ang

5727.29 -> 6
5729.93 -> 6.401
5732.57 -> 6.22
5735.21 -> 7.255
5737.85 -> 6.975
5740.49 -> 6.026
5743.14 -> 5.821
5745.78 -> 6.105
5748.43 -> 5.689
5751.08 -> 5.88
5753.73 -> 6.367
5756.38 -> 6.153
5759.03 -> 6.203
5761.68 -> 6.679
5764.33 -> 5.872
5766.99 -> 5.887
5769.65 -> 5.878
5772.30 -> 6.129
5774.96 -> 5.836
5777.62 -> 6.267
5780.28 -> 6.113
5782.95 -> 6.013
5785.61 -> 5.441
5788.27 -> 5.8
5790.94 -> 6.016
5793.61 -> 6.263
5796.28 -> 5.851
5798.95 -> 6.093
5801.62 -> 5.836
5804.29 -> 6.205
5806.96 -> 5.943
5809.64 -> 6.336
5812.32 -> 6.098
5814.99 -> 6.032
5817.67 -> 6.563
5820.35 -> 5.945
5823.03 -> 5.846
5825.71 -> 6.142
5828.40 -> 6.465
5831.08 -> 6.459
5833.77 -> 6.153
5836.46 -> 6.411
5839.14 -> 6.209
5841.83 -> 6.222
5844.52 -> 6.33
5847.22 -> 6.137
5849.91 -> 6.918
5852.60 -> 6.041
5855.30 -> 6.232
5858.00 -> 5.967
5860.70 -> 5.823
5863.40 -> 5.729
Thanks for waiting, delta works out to 1.30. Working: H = 0.160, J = 2.44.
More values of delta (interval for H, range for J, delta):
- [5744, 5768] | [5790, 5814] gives 1.31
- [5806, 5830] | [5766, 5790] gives 1.30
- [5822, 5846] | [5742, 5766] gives 1.31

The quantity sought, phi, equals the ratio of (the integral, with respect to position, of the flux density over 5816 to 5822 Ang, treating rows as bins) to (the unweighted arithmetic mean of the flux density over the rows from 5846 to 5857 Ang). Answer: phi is 5.9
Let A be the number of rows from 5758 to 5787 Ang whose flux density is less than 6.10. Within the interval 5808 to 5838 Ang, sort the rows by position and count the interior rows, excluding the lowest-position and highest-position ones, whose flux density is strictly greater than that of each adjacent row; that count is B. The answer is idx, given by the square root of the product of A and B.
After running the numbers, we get 3.5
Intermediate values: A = 6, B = 2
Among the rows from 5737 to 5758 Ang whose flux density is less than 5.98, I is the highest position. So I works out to 5751.08 Ang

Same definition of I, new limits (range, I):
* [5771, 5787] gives 5785.61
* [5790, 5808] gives 5806.96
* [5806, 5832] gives 5823.03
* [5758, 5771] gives 5769.65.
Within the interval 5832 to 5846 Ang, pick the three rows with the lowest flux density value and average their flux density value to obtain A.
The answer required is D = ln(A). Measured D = 1.824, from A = 6.19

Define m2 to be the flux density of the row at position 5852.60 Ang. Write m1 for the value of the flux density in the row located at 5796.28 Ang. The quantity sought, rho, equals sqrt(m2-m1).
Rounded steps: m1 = 5.851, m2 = 6.041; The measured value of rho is 0.4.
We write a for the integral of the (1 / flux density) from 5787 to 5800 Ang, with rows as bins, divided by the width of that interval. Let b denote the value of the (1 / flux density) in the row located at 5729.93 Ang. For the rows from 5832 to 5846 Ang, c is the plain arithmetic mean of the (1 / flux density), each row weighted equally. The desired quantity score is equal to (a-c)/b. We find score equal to 0.044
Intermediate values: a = 0.167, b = 0.156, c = 0.160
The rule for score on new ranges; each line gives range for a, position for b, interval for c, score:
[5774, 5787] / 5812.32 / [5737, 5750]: 0.029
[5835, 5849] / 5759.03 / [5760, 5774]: -0.033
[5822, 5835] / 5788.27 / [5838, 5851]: 0.020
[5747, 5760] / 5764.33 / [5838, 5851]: 0.046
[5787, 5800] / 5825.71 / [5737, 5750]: 0.015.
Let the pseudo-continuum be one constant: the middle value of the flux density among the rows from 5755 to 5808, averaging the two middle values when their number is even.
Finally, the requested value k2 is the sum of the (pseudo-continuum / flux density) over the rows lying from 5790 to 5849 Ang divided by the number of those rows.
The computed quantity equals 0.977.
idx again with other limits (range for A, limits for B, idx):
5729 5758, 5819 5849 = 3.5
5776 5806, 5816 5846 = 3.7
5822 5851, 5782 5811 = 1.7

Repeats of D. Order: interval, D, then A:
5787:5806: 1.763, 5.83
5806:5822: 1.787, 5.97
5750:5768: 1.772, 5.88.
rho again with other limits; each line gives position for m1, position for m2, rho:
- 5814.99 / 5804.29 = 0.4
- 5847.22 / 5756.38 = 0.1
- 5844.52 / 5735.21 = 1.0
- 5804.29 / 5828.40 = 0.5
